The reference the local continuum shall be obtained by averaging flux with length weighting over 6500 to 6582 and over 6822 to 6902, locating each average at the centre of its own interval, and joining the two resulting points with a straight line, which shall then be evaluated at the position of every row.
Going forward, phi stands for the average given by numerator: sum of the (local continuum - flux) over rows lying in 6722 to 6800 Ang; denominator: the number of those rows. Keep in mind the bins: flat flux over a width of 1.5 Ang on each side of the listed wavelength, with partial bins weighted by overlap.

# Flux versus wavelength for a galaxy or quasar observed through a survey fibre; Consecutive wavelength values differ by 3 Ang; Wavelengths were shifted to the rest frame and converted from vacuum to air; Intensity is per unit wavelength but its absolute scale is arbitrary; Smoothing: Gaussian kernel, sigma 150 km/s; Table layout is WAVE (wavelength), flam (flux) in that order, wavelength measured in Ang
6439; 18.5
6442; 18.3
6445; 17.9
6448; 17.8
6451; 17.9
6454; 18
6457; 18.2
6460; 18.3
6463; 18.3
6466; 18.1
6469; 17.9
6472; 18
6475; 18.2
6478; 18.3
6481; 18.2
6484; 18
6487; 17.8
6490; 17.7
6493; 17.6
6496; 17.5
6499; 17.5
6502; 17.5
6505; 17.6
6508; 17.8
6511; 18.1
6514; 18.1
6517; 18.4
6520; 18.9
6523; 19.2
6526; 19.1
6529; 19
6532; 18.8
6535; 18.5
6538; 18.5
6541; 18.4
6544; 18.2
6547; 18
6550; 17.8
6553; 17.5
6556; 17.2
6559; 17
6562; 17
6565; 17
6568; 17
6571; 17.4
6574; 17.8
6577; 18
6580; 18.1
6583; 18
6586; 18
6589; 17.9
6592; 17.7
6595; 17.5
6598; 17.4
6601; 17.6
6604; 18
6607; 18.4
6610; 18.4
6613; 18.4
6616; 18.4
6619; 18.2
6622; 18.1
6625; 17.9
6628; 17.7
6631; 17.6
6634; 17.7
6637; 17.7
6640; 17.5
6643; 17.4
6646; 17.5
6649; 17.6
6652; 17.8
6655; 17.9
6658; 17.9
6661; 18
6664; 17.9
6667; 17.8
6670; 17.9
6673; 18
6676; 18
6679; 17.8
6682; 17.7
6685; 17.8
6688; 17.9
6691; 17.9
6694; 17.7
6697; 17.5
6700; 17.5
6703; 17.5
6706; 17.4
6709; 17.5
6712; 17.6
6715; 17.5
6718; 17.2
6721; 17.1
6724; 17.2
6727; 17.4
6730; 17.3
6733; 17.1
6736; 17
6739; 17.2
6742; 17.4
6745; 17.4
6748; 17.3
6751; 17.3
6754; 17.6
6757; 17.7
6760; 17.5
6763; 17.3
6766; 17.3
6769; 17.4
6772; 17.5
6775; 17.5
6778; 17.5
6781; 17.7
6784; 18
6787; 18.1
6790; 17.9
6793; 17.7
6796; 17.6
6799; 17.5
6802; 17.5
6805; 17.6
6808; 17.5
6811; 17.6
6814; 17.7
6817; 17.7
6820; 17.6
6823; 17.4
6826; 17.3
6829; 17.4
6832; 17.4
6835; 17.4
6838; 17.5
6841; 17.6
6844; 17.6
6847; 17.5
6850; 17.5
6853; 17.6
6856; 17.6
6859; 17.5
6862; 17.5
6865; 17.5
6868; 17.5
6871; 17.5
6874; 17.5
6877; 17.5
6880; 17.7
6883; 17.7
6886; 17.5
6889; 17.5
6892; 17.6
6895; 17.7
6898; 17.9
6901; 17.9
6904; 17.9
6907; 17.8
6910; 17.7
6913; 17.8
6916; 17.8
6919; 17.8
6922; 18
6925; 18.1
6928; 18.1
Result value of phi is 0.21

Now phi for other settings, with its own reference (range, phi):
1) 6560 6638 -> 0.11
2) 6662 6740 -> 0.22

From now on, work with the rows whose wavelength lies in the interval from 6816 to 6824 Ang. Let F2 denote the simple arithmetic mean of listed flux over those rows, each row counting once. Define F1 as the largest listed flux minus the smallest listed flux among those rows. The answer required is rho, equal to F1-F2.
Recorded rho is -17.3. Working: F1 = 0.30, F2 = 17.6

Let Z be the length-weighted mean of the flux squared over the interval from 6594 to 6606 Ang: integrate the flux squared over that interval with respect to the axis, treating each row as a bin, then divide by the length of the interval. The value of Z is 312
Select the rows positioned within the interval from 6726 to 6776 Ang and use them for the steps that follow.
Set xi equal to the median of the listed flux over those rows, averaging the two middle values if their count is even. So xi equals 17.4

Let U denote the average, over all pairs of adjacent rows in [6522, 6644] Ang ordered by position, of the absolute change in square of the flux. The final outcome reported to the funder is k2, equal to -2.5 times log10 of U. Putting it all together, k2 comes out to -1.9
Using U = 5.5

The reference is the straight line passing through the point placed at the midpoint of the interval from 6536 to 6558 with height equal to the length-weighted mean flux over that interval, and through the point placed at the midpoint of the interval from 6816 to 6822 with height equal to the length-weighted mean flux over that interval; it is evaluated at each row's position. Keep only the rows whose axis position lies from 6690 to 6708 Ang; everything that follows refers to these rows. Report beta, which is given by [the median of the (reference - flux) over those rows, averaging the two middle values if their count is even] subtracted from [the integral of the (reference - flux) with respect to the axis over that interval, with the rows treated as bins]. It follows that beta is 3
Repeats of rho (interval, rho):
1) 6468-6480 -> -17.7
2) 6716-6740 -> -16.8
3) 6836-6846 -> -17.5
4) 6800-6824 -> -17.3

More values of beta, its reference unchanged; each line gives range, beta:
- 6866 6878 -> 1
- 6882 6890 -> 0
